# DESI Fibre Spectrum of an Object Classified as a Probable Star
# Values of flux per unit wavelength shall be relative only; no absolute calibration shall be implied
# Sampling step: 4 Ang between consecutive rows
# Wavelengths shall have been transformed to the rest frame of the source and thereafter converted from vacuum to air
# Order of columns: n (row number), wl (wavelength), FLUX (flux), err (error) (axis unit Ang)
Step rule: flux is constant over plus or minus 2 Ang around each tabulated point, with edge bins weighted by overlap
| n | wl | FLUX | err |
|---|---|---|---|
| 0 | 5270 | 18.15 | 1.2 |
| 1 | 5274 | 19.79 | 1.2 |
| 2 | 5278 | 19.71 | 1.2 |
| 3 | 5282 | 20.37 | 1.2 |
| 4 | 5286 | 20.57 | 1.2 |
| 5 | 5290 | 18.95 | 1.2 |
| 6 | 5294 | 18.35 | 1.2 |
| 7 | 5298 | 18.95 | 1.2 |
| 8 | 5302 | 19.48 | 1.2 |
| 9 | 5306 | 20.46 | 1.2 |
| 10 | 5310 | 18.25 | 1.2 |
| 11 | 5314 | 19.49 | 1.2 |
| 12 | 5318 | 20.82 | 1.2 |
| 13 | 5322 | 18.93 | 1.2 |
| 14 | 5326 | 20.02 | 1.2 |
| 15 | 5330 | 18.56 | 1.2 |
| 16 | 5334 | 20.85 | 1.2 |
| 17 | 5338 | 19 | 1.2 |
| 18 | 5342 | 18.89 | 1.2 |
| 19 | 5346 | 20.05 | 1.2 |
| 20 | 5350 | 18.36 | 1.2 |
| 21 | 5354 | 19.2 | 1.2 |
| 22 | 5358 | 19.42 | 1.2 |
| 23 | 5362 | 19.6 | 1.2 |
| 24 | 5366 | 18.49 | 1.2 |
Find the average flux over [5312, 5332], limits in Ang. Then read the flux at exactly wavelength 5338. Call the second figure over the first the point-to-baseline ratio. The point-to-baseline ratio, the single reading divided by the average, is 0.97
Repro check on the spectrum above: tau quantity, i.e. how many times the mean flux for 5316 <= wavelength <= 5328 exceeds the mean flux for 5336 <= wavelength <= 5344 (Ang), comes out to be 1.05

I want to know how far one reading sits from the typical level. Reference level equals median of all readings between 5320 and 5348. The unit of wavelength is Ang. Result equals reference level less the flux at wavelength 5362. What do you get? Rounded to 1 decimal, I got -0.6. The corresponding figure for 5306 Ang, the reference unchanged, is -1.5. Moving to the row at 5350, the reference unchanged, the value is 0.6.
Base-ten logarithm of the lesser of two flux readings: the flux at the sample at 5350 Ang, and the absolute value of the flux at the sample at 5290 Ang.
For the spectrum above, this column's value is 1.26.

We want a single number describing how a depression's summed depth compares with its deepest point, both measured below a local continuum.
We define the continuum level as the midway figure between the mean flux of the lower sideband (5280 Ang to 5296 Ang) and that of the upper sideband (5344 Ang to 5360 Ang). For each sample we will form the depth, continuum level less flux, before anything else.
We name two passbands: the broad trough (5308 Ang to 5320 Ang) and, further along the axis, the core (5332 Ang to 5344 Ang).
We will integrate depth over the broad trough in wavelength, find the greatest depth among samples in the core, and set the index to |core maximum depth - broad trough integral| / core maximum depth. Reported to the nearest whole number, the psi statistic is 4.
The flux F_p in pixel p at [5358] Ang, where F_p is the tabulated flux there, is 19.42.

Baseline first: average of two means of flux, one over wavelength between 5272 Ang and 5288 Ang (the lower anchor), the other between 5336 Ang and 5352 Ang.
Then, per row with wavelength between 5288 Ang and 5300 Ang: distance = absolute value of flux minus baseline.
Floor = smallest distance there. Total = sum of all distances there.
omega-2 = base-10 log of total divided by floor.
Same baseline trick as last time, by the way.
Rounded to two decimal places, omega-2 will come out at 0.59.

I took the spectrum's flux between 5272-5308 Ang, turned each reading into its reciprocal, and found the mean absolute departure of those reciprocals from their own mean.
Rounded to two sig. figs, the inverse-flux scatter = 0.0016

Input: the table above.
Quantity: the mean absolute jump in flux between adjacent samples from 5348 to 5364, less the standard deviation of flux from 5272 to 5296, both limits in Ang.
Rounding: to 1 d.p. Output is -0.4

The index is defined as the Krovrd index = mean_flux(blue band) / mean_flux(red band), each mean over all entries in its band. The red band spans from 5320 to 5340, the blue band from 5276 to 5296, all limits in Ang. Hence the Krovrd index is 1.01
